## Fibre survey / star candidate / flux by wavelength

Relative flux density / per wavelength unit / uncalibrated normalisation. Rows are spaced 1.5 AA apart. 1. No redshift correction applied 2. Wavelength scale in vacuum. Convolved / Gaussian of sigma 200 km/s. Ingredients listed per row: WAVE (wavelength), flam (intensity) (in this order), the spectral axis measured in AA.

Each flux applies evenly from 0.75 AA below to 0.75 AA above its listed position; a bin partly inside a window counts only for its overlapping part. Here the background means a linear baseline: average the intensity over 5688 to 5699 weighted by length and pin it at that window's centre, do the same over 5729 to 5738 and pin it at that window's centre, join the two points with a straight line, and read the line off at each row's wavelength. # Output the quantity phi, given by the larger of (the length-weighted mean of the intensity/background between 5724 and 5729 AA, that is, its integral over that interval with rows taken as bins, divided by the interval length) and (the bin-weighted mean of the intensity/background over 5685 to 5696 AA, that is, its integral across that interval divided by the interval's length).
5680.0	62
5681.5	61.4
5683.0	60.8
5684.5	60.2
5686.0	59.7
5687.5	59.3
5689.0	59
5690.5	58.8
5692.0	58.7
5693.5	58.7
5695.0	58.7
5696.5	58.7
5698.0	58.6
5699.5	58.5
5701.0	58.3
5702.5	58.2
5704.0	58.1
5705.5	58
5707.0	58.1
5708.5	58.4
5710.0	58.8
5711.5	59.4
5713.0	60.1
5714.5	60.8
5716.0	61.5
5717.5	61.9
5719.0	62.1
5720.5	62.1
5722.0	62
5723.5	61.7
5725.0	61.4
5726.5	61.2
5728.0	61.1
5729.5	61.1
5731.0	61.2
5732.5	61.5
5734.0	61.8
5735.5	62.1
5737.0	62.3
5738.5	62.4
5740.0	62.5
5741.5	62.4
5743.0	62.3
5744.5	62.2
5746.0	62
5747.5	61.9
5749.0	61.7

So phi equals 1.01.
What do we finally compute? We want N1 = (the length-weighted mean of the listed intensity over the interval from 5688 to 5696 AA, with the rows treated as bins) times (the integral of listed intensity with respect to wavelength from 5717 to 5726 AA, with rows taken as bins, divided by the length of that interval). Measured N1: 3636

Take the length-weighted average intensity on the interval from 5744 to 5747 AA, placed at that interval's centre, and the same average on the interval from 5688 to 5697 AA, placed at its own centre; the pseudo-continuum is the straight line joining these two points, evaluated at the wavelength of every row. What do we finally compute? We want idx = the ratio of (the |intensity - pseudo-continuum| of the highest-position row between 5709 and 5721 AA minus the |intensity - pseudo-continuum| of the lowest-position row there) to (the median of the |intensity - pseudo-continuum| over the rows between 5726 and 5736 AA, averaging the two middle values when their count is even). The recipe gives 2.2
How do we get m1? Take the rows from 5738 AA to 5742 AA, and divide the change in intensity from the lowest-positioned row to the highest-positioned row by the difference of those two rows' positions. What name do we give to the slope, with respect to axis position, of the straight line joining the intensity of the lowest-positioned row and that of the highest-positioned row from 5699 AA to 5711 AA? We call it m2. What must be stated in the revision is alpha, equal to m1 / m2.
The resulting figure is 0.0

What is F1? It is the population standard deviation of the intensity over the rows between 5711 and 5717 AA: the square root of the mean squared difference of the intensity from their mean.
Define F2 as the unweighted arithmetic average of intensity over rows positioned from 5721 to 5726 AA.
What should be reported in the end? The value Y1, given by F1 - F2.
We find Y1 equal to -60.9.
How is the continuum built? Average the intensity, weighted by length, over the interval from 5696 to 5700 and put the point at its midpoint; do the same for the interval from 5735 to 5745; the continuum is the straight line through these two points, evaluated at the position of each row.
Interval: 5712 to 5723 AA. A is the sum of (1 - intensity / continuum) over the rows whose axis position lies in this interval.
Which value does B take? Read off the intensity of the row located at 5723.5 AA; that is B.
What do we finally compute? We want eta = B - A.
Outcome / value 61.8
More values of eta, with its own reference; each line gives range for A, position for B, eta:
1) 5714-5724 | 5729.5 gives 61.2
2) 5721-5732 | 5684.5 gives 60.2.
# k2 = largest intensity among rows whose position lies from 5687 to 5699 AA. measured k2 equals 59.3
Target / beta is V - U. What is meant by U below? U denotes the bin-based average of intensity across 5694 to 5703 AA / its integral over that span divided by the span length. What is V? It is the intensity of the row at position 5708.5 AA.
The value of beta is -0.1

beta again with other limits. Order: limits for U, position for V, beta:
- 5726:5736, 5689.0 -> -2.4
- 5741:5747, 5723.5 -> -0.5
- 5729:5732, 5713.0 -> -1.1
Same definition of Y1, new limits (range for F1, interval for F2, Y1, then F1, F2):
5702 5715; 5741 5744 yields -61.4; 0.95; 62.35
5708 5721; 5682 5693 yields -58.1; 1.37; 59.50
